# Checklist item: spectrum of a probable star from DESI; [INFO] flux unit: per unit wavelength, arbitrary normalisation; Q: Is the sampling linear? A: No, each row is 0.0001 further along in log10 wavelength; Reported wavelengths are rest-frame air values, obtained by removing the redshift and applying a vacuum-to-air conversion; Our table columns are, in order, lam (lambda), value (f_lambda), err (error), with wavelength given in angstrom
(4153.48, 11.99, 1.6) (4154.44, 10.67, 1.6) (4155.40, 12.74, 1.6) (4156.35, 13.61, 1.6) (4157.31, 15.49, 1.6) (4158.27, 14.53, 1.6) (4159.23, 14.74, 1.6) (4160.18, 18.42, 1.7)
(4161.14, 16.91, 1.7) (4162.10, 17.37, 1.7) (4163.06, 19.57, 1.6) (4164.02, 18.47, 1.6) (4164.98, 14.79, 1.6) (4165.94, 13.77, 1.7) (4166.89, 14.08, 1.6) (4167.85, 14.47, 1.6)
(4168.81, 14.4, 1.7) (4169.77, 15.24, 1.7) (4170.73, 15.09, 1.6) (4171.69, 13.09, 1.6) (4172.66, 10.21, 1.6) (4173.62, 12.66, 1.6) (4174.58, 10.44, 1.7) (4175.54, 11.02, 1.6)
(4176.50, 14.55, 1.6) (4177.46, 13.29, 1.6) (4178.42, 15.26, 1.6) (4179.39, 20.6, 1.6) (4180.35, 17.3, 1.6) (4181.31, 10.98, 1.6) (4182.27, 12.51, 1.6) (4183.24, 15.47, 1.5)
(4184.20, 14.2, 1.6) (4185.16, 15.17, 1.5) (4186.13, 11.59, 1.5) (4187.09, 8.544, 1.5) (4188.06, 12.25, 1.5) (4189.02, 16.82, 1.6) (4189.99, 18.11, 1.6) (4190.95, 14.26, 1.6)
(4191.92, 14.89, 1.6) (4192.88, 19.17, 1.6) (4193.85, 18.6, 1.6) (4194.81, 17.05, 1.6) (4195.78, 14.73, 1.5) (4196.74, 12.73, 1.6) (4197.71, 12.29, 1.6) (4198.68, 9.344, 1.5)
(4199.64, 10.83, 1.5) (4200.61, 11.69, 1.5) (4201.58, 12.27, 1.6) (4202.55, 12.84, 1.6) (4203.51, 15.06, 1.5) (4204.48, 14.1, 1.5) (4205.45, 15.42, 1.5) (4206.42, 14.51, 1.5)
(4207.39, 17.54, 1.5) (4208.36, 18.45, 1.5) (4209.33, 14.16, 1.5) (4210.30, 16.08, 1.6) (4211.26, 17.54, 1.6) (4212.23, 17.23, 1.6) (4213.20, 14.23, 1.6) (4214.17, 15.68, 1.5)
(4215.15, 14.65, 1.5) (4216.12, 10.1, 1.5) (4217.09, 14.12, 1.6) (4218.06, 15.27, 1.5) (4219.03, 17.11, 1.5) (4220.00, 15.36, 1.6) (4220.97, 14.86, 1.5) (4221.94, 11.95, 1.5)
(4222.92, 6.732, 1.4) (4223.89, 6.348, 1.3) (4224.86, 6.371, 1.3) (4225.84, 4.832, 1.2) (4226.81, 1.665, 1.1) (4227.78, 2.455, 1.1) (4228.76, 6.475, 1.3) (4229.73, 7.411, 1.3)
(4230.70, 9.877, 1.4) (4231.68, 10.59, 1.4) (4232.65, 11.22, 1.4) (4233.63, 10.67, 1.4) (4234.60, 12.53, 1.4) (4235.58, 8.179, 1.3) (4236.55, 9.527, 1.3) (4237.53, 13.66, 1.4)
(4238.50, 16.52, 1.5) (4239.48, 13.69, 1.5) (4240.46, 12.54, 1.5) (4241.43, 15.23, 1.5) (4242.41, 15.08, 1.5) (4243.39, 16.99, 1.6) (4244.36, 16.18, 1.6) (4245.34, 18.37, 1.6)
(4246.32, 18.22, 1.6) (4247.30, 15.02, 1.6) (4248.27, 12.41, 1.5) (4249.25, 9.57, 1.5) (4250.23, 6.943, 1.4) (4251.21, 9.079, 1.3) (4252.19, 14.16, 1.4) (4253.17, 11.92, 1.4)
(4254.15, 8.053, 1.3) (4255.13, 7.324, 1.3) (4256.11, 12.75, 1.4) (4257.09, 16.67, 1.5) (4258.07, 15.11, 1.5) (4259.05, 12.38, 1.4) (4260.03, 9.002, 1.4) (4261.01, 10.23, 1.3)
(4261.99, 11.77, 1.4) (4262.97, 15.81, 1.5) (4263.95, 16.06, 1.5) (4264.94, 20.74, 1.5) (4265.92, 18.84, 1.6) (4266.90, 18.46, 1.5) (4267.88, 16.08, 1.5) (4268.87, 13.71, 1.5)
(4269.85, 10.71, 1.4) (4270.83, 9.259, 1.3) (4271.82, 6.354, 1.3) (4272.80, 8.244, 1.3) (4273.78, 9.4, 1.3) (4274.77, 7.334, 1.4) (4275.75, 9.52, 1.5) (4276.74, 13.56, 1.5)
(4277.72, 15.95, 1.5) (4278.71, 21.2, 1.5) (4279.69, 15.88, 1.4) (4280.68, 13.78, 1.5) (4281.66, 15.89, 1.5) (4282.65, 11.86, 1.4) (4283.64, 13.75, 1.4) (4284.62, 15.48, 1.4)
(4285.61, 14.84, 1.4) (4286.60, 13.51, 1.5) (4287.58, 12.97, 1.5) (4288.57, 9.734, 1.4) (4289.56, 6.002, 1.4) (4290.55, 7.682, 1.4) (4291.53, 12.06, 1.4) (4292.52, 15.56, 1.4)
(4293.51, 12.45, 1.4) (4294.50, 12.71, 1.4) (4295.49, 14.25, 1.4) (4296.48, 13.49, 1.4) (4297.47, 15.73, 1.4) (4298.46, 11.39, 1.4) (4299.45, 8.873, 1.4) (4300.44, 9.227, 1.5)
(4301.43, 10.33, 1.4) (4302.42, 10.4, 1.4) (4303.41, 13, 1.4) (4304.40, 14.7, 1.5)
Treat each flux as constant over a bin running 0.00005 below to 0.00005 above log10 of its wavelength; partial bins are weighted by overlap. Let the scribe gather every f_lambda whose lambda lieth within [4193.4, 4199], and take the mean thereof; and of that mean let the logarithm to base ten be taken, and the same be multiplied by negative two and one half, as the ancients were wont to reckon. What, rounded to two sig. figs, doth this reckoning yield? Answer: -2.9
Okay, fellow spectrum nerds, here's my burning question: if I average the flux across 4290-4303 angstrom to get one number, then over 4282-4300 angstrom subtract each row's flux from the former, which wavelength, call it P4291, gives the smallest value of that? 4297.47 angstrom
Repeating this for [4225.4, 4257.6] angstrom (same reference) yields 4245.34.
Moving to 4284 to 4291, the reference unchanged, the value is 4284.62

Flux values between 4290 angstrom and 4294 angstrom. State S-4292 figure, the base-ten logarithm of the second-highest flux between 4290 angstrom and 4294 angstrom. 1.10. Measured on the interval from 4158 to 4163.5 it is 1.27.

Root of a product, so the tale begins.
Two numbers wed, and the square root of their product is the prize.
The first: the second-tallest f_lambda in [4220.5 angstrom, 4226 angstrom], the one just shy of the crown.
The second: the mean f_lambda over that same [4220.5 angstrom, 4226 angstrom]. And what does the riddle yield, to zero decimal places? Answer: 10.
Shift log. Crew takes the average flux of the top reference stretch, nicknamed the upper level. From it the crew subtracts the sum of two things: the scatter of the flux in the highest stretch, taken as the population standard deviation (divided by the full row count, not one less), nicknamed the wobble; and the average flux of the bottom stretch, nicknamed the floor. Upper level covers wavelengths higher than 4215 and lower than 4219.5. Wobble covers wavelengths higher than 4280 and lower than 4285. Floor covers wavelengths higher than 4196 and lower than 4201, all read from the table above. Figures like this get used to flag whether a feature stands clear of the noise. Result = 1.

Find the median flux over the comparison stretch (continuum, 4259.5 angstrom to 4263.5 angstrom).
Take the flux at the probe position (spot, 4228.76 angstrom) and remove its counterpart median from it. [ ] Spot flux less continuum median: -4.5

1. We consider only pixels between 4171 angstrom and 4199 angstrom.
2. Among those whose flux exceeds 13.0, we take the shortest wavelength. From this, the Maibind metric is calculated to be 4171.69 angstrom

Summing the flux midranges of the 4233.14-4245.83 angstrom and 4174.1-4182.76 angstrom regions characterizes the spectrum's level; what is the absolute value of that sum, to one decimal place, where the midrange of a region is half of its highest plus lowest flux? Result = 28.8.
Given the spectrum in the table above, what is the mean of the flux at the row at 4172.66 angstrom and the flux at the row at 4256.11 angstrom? 11.5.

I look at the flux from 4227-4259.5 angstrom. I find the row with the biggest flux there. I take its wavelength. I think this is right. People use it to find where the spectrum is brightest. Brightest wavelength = 4245.34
